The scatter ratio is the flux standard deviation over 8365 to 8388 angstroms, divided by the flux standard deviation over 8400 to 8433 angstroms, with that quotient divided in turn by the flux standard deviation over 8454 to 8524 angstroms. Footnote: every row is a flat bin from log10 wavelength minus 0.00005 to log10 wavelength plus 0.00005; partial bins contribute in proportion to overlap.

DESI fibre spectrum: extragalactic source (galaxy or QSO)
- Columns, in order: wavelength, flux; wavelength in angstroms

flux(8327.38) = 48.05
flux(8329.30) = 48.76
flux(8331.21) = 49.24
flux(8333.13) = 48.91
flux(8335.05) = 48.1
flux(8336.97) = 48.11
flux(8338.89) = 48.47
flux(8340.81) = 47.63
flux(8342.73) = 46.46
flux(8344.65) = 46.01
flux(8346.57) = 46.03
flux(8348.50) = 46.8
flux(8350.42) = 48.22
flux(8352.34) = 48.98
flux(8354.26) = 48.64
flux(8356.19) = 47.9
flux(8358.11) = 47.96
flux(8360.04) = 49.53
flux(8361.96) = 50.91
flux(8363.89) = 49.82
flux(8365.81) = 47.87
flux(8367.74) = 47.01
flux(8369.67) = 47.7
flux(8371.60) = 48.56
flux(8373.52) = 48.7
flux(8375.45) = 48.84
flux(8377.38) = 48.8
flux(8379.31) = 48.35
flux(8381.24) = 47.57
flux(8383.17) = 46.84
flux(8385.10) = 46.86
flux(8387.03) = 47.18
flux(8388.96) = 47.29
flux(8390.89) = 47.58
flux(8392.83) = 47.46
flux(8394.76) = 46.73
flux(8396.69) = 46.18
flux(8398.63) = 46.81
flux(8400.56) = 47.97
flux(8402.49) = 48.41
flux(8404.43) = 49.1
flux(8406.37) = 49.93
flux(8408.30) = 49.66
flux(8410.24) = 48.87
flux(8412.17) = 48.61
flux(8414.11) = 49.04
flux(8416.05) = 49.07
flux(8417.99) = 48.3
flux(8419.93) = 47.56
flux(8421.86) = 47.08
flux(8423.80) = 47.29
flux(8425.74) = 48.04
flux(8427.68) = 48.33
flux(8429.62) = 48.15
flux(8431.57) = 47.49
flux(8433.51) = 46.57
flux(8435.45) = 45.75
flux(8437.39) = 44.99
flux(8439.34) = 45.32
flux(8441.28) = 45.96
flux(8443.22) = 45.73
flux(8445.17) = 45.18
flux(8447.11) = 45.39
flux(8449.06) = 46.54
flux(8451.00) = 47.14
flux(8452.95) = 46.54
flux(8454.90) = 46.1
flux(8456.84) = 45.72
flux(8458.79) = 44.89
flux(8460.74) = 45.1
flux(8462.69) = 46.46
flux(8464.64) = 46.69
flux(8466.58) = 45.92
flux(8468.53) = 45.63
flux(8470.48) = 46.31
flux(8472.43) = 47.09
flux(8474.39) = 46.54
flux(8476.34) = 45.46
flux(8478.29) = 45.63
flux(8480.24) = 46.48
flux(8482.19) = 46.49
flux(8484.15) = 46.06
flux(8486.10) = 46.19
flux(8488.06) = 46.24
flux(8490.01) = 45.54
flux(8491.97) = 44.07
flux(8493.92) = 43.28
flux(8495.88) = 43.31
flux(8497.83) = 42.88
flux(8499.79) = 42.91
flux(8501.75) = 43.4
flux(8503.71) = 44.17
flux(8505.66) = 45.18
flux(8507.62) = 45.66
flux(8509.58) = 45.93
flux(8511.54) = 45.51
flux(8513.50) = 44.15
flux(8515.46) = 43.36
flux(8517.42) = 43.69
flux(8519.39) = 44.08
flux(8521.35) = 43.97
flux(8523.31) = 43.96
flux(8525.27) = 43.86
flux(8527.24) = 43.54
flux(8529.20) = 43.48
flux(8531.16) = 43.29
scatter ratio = 0.77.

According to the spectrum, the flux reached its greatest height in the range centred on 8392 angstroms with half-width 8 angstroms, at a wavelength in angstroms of 8390.89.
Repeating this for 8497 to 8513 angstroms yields 8509.58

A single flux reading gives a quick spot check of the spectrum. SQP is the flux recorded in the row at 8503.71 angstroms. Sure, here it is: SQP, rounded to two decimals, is 44.17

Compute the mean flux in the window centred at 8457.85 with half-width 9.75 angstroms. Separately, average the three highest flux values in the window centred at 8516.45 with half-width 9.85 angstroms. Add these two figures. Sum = 92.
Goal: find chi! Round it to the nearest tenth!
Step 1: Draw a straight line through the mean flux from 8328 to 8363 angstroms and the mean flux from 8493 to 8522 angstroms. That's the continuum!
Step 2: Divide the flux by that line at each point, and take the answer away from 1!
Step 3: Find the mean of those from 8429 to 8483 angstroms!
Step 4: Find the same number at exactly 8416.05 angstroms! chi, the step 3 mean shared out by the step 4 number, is 0.3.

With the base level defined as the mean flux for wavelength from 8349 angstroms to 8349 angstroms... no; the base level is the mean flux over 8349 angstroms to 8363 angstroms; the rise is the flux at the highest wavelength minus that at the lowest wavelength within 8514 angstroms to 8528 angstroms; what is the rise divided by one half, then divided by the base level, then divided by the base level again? 0.0002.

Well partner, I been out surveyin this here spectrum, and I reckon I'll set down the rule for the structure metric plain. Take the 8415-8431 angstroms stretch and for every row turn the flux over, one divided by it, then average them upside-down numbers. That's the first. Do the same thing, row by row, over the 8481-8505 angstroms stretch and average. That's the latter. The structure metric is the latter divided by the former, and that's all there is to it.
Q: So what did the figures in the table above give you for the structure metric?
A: 1.08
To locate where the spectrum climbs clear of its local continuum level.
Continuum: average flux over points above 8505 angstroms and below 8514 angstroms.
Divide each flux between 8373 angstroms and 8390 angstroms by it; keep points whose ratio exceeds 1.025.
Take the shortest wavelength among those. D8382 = 8373.52 angstroms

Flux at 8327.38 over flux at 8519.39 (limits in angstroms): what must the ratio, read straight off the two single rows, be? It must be 1.09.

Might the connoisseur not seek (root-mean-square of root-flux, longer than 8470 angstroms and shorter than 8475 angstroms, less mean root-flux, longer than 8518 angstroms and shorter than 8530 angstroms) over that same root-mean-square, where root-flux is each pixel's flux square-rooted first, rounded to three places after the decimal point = 0.031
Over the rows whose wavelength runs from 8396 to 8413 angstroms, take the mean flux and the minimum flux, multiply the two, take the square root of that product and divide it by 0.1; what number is 473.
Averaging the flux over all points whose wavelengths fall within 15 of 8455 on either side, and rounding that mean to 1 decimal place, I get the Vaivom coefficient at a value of 45.9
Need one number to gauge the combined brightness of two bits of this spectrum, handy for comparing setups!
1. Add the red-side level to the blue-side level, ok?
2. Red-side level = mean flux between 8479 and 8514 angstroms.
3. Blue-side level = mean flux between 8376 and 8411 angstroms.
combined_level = 92.7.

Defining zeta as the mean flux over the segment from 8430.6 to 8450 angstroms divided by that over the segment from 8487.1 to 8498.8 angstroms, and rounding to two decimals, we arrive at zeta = 1.04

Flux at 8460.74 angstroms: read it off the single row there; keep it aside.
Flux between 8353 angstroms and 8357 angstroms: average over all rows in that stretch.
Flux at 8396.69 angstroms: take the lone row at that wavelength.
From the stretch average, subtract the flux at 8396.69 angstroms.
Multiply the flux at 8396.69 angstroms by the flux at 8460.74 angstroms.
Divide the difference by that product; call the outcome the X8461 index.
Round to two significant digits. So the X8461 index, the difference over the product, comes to 0.0010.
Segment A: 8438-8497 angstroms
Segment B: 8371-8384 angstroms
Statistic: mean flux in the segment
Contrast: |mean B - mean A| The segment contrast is 2.5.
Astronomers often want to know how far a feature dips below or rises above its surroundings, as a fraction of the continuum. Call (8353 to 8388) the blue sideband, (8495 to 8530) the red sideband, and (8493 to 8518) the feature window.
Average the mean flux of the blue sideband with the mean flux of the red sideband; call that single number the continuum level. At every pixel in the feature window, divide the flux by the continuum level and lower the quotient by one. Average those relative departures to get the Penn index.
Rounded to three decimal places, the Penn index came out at -0.045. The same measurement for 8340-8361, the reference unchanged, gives 0.032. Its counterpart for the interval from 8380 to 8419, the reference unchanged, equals 0.039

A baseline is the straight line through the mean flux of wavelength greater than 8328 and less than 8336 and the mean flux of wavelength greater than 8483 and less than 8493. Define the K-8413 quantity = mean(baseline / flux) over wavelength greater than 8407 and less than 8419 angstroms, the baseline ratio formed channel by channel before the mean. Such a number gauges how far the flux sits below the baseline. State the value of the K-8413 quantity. 0.963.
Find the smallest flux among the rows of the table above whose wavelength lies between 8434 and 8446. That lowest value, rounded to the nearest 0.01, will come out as 44.99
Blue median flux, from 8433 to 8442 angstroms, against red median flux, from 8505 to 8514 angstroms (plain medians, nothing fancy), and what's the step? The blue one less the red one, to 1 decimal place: 0.2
